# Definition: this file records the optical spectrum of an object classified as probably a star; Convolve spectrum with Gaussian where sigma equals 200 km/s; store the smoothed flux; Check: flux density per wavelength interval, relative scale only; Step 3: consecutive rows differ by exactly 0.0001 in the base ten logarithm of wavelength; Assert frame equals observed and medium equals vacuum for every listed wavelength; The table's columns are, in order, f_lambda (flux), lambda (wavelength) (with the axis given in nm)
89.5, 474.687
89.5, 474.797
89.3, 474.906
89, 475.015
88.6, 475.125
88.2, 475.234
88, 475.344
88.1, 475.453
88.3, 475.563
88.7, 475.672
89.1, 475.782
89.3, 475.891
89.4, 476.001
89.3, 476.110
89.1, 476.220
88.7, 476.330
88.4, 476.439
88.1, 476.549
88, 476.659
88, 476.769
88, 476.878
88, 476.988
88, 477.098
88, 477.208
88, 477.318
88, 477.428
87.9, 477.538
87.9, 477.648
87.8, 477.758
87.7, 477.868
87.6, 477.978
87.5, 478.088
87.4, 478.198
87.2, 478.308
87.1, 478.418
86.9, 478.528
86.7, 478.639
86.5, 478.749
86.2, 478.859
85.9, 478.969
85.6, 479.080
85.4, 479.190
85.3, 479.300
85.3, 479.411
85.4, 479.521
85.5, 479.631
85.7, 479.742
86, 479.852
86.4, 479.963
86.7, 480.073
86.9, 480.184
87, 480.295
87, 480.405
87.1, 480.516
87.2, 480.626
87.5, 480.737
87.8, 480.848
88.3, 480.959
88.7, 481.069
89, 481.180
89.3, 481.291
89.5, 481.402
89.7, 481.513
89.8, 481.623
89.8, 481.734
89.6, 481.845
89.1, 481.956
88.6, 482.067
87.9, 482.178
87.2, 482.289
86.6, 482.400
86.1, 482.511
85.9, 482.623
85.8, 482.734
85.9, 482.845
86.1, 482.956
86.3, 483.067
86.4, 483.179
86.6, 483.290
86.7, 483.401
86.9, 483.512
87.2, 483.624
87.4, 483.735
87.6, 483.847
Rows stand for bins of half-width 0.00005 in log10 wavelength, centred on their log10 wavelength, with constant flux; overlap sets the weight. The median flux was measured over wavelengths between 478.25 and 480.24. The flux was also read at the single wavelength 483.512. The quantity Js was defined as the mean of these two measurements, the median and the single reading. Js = 86.5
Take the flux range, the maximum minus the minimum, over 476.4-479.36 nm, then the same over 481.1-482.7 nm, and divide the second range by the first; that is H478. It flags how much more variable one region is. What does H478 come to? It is 1.3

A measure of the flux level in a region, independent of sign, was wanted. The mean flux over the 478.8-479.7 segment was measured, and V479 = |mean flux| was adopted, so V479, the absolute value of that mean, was 85.6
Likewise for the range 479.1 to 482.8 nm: 87.4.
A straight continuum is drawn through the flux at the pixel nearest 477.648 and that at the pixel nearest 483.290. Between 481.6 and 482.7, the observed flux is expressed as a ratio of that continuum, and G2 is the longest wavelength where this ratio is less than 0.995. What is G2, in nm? 482.623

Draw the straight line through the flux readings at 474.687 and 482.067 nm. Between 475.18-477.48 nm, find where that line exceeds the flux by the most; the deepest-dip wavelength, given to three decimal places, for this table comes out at 475.344 nm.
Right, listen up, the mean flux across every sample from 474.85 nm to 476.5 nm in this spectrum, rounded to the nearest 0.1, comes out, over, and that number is 88.8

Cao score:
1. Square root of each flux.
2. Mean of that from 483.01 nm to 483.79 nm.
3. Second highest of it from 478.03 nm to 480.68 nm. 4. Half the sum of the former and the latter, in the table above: 9.33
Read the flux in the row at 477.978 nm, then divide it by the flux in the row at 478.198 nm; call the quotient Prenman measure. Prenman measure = 1.00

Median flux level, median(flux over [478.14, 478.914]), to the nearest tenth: 86.9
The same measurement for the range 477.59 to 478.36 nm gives 87.6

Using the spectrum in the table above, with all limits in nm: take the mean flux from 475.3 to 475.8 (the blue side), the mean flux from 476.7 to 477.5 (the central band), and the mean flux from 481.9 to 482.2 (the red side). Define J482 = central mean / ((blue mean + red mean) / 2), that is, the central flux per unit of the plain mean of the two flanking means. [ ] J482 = 0.99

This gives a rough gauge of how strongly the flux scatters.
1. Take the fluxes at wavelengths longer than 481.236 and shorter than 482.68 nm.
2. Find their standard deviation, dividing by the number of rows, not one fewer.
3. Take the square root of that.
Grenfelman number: 1.2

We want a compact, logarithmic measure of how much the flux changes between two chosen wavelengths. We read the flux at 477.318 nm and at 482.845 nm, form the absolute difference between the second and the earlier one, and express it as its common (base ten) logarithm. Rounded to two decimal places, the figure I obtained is 0.32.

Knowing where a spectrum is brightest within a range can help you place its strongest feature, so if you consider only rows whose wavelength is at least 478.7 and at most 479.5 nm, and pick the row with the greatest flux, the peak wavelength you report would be 478.749 nm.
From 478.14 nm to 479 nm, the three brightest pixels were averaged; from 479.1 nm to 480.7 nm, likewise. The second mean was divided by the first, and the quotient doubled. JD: 2.00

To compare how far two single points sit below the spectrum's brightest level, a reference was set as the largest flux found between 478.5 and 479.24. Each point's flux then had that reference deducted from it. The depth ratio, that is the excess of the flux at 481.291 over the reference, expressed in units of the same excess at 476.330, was 1.33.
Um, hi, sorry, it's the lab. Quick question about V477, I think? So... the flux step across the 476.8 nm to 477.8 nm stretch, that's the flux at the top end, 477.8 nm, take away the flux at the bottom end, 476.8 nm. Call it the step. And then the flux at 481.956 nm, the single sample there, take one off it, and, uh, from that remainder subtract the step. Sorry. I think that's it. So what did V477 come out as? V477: 88.3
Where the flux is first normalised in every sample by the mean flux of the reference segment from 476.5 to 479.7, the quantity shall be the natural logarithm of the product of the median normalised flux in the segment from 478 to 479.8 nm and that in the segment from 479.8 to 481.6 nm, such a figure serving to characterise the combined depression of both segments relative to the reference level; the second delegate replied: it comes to -0.008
